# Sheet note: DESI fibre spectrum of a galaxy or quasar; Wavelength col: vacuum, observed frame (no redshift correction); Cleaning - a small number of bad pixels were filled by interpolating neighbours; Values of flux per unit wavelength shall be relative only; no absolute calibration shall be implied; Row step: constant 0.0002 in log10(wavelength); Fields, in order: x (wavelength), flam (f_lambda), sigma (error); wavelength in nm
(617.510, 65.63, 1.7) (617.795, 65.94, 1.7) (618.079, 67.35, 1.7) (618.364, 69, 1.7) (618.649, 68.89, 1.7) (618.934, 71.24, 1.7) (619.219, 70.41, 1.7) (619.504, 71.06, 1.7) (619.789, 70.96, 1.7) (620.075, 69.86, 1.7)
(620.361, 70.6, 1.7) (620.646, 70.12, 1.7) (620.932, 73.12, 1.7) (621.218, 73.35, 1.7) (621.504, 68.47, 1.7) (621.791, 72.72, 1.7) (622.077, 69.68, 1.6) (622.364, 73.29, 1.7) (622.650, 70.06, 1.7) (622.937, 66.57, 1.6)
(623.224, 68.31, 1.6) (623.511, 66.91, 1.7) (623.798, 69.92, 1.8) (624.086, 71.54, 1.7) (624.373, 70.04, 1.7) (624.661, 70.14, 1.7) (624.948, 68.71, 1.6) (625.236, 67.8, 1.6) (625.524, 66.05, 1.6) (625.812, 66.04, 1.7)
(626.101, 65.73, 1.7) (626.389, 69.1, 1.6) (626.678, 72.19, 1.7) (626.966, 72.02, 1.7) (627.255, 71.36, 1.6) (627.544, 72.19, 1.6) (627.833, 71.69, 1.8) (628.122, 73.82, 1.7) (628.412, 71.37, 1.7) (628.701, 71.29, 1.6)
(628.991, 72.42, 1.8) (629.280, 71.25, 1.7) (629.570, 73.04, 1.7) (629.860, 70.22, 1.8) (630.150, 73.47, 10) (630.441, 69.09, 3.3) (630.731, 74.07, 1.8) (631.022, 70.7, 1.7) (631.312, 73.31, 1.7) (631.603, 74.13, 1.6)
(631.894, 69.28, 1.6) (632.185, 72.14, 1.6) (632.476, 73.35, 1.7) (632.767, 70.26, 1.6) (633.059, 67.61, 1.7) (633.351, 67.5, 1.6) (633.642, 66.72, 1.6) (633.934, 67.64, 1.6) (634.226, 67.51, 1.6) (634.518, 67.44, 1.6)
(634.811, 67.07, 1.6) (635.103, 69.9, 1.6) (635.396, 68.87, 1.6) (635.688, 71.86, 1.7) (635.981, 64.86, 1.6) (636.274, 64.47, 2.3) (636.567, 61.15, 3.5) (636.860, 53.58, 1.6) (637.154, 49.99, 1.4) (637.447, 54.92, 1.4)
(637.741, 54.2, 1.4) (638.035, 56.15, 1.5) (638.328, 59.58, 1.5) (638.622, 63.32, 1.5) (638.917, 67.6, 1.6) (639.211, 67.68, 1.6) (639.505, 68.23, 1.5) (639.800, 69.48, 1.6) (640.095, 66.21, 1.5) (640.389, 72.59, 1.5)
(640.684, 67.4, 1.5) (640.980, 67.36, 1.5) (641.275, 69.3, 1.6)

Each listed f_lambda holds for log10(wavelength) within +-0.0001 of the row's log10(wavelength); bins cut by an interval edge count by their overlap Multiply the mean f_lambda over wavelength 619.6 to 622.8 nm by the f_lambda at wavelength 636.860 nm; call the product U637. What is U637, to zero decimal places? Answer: 3810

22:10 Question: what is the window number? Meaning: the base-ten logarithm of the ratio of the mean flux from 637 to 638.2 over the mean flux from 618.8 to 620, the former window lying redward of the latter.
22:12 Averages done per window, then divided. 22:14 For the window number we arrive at -0.12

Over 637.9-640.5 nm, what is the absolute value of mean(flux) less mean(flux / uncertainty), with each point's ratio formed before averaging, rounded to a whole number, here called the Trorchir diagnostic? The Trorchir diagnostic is 23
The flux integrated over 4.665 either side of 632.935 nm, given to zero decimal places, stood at 635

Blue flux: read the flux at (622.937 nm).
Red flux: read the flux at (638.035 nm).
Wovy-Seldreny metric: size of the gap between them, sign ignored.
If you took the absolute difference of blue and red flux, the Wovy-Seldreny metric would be 10.4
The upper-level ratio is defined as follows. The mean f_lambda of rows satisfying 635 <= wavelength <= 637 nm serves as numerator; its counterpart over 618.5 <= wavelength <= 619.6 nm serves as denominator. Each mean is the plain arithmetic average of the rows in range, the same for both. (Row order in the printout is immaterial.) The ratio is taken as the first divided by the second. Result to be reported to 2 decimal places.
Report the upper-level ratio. 0.92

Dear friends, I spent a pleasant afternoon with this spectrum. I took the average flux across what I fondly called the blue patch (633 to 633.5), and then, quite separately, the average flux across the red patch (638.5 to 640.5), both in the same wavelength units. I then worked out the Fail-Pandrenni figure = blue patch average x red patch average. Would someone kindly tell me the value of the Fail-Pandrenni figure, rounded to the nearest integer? 4585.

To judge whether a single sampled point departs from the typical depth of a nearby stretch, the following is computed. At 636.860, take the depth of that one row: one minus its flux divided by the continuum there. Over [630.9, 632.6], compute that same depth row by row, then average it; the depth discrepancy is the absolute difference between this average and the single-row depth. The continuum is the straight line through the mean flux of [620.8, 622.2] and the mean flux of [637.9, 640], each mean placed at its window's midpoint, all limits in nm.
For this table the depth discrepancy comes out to 0.251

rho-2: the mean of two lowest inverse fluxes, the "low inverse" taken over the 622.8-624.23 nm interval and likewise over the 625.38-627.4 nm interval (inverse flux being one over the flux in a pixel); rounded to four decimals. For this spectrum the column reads 0.0139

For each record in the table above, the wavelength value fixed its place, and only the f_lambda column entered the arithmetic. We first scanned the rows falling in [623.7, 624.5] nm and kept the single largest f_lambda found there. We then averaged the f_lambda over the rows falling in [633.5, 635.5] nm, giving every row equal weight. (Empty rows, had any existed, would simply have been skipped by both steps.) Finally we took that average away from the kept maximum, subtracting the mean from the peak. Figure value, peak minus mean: 3.7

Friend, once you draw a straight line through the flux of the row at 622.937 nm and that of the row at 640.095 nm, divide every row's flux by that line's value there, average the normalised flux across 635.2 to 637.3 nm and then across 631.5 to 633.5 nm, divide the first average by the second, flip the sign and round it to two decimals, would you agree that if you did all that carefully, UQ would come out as -0.88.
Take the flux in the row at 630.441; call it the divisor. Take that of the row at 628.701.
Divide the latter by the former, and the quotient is 1.03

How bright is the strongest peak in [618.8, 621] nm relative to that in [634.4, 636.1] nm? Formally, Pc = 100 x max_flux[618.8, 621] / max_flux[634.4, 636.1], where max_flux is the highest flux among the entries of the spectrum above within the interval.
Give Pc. 102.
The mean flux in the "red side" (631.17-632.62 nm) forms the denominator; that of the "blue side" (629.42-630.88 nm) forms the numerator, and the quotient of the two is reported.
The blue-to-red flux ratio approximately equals 0.99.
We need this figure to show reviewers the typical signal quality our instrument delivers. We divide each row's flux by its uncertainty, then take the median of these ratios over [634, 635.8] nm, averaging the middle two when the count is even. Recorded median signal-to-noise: 42.2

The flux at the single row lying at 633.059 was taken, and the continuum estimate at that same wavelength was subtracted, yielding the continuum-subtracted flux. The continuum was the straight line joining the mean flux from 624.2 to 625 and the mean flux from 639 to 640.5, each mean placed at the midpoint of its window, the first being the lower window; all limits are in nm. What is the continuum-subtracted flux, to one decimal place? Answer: -1.6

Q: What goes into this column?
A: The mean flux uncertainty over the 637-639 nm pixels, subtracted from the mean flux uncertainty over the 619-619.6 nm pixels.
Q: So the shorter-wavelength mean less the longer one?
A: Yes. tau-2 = 0.23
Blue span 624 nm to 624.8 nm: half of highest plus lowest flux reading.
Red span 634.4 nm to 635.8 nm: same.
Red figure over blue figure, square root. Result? 0.99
